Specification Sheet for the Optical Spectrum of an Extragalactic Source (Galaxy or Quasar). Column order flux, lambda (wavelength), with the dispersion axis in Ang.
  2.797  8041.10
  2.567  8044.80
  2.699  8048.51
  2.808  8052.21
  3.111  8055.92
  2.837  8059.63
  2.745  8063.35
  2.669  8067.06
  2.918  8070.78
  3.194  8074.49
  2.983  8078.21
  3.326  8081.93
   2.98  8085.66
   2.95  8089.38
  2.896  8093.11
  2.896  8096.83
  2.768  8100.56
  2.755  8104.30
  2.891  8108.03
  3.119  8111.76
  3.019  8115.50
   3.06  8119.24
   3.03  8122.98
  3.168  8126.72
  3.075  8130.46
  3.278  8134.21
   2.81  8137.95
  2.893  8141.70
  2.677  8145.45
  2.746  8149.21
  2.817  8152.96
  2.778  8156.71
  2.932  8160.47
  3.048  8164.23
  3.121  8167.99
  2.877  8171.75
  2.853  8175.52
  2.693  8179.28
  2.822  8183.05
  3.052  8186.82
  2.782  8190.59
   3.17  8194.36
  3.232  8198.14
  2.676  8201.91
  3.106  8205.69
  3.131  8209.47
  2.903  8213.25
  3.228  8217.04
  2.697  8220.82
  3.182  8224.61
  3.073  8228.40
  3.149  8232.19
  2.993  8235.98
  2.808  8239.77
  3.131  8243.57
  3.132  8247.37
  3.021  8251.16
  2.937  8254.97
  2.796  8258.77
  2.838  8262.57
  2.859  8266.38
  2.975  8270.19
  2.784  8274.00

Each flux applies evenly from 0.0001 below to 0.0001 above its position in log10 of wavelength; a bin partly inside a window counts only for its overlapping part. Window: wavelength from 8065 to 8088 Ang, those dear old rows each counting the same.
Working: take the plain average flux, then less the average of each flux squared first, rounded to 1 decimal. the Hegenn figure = -6.1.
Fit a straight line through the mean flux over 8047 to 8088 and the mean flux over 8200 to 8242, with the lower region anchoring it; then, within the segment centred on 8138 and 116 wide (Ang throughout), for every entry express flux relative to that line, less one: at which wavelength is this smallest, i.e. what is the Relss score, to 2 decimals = 8145.45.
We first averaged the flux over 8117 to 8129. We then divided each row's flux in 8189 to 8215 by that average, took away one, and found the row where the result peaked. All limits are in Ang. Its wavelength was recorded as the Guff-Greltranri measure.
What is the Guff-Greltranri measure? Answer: 8198.14 Ang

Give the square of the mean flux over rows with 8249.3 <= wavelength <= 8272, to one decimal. 8.4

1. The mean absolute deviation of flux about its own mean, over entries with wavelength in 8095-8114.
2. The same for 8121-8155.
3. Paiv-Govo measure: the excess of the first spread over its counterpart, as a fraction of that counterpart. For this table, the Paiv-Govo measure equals -0.42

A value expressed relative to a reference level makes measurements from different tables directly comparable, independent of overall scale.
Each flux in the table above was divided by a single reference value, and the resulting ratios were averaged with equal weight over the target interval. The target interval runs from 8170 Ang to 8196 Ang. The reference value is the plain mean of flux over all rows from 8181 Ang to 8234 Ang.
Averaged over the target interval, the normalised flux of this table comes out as 0.96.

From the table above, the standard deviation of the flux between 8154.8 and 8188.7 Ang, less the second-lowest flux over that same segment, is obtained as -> -2.64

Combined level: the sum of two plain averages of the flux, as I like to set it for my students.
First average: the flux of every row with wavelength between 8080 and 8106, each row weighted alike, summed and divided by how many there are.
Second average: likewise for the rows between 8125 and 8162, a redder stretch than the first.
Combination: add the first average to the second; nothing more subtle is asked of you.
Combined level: 5.86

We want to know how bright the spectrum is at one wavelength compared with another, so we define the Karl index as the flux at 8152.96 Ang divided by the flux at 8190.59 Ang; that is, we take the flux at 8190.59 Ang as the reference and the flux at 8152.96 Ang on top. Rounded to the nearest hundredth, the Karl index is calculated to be 1.01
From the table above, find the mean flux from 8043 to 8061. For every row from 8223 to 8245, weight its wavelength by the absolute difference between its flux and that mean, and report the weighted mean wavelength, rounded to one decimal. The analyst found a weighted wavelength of 8232.6 Ang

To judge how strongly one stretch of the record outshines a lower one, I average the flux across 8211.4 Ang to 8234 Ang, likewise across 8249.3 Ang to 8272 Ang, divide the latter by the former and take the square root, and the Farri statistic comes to 0.98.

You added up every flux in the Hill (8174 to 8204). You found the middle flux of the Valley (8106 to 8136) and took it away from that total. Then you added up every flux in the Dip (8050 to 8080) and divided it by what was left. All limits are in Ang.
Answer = 1.15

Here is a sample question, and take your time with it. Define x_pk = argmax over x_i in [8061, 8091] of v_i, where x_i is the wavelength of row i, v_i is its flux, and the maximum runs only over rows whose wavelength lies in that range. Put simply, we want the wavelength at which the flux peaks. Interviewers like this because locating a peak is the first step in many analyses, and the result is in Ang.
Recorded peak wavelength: 8081.93 Ang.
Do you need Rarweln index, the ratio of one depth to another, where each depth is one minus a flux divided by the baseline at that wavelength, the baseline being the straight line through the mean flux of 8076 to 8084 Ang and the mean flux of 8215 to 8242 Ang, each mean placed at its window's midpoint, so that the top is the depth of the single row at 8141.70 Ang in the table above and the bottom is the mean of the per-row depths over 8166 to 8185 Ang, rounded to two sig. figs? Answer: 1.0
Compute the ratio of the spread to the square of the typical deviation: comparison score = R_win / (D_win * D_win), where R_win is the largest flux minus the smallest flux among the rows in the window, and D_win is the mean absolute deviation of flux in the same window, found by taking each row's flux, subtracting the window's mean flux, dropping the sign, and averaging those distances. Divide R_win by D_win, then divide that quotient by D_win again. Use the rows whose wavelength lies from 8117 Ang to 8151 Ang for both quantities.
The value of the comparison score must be 21.2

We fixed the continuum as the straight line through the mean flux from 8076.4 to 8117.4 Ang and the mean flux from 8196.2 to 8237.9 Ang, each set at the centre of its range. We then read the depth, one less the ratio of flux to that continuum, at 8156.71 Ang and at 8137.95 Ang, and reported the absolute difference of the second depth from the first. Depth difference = 0.014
